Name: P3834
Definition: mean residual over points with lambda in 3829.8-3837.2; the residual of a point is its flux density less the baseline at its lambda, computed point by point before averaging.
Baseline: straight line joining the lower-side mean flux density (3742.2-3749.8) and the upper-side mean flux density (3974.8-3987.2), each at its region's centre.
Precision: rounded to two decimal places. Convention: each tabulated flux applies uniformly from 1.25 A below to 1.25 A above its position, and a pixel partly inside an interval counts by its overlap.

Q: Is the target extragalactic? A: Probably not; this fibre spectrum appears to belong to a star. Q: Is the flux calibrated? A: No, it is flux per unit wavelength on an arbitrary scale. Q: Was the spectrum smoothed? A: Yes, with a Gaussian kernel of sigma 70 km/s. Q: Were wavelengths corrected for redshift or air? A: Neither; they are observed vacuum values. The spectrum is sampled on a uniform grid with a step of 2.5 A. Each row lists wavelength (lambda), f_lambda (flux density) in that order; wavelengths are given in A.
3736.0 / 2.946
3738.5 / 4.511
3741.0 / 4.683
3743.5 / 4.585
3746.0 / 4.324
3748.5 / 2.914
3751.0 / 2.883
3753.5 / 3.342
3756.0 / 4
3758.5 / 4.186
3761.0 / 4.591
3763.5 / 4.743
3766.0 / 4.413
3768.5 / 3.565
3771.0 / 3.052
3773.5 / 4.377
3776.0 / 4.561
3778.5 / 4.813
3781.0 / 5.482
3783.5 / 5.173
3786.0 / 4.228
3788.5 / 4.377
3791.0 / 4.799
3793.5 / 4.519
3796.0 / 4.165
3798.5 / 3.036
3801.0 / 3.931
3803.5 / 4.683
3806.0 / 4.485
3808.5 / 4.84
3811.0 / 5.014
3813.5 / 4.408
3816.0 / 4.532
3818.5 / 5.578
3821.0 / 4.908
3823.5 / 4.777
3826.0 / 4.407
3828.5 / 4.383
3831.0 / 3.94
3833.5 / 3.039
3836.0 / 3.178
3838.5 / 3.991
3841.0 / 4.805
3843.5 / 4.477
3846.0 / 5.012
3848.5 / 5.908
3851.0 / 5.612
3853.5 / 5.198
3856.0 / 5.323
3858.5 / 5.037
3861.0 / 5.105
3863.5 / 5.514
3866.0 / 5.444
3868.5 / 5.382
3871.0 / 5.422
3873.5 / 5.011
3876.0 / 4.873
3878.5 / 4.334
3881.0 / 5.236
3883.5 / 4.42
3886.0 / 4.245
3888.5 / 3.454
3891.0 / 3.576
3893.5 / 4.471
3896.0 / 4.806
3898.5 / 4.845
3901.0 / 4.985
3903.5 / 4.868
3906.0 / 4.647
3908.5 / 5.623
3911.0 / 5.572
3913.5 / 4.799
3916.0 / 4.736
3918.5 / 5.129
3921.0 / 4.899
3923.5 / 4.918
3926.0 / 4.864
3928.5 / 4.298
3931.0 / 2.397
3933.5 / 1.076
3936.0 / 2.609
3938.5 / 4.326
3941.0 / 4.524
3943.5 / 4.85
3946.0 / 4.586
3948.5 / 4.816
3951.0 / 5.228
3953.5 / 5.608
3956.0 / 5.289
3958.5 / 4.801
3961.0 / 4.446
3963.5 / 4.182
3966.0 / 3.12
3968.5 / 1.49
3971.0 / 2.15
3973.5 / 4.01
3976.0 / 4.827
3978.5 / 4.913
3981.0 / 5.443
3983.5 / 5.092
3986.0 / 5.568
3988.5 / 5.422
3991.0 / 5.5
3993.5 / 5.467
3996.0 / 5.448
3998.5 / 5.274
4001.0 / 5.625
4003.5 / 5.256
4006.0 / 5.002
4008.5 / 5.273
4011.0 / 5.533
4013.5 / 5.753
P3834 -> -1.01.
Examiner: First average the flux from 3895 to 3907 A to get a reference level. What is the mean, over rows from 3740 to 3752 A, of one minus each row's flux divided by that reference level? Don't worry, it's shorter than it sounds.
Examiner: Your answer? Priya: 0.20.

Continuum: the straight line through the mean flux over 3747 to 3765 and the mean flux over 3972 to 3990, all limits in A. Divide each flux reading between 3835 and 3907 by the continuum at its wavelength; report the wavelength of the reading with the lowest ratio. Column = 3836.0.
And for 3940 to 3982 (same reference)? 3968.5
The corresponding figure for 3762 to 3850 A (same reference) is 3833.5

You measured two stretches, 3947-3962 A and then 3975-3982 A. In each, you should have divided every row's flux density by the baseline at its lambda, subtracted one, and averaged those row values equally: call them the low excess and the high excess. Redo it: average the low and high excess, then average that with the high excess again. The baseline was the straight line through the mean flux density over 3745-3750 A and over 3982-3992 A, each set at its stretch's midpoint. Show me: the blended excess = -0.04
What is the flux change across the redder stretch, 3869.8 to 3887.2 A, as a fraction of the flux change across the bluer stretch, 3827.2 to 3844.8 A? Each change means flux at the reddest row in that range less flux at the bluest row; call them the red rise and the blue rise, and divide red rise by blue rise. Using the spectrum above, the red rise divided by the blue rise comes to -12.5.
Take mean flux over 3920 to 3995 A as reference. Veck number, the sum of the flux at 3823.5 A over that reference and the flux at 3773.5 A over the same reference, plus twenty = 22.1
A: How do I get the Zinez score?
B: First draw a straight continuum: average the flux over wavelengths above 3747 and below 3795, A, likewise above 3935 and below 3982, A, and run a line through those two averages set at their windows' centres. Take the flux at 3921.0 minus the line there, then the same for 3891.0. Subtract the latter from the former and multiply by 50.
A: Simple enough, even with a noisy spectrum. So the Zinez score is 66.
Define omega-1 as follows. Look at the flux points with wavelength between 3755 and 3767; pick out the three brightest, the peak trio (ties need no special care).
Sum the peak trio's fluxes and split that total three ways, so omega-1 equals 4.58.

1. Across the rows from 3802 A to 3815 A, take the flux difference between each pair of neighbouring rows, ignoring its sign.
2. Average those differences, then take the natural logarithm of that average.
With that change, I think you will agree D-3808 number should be -1.1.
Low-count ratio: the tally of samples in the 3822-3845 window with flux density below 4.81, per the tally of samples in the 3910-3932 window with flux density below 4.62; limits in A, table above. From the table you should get 4.5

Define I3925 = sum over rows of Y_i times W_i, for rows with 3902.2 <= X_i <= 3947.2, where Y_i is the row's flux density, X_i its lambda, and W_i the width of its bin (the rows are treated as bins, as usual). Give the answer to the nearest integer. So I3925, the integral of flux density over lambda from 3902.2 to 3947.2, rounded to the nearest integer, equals 197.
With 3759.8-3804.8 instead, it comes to 196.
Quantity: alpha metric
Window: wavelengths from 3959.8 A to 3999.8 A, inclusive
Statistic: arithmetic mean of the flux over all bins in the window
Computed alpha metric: 4.52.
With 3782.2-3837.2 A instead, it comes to 4.38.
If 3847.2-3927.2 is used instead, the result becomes 4.95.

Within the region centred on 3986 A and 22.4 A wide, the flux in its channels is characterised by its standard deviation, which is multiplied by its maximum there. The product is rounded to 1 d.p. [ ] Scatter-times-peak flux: 1.5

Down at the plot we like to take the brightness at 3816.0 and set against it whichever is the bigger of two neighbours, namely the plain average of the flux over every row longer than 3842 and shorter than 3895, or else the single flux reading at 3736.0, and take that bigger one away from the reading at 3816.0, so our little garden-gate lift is -0.4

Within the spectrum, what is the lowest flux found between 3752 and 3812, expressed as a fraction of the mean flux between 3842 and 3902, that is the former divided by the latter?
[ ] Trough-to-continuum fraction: 0.619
